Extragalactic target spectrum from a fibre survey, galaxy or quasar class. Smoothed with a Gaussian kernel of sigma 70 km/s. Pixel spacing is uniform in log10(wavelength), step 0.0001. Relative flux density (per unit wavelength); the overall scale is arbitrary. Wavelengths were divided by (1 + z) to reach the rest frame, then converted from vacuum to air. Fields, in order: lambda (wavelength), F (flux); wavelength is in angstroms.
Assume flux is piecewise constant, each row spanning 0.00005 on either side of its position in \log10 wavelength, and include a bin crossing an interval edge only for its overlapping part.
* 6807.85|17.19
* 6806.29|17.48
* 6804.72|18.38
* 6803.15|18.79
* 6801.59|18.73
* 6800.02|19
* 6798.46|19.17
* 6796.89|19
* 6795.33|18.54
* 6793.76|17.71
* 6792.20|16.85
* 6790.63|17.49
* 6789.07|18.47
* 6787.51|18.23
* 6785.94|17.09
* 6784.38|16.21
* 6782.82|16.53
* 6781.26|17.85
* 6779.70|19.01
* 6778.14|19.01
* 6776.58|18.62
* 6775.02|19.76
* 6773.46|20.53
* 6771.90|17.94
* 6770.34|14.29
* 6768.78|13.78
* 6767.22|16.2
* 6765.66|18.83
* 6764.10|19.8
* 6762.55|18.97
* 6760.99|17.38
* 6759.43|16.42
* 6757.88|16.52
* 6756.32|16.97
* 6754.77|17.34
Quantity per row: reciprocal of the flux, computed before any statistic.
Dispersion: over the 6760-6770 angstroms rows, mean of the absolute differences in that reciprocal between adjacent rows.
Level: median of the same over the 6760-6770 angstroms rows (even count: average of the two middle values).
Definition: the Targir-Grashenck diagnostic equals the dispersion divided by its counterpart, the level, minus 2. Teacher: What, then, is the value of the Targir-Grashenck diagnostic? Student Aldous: -1.89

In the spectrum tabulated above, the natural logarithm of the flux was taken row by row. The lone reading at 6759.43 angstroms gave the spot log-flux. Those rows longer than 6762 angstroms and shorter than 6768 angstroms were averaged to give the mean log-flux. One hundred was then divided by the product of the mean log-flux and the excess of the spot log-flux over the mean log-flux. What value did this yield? -302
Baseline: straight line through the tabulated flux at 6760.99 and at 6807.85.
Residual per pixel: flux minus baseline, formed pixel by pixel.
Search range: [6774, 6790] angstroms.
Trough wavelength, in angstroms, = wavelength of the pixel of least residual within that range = 6784.38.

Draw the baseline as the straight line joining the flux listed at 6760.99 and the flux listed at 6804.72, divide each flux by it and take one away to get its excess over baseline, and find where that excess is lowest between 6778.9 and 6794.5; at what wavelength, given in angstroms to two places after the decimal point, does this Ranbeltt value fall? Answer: 6784.38 angstroms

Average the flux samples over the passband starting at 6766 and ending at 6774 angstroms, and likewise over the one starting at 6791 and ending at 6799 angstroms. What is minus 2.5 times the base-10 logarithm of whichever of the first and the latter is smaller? -3.05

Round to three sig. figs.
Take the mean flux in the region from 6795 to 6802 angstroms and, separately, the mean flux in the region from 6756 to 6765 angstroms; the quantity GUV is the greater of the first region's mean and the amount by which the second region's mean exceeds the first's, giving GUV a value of 18.9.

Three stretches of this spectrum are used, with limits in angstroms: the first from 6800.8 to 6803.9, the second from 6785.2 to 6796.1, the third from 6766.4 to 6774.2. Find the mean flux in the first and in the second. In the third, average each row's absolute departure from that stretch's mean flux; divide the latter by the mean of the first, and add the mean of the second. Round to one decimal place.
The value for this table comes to 17.9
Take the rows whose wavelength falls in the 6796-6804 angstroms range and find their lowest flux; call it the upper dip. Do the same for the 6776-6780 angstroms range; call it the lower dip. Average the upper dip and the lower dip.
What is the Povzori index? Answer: 18.7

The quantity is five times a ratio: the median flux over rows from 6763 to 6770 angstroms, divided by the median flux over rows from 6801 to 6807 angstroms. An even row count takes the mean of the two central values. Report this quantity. 4.7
